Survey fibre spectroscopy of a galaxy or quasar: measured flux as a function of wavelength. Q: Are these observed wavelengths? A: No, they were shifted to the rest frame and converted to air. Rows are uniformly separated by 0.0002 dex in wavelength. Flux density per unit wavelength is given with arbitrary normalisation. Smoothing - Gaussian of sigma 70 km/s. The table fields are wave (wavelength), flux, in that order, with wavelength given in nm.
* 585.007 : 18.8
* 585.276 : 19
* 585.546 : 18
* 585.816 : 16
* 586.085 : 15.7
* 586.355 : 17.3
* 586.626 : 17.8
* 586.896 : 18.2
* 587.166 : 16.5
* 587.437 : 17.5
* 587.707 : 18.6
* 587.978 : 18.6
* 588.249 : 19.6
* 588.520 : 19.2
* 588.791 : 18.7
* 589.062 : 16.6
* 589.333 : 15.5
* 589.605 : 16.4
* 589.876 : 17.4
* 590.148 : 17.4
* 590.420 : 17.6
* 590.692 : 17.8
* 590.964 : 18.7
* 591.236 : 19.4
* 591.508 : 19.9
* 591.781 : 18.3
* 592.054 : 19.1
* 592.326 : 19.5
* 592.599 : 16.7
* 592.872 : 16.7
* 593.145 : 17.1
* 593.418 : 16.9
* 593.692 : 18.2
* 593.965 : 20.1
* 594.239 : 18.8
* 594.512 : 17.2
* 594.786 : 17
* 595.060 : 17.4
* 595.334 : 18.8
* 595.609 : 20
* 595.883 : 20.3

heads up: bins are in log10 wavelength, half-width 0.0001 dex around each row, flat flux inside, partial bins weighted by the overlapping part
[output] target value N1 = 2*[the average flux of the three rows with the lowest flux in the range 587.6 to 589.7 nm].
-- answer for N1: 32.3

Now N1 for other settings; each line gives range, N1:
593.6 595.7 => 34.4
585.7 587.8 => 32.1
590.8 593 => 34.5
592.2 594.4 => 33.5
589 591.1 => 32.3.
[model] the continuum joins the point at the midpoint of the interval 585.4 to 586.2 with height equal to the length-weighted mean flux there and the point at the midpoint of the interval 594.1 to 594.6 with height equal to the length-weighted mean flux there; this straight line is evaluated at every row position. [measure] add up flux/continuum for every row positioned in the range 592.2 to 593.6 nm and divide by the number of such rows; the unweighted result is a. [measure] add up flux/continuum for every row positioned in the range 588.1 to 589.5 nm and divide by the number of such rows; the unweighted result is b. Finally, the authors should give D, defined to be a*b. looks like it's 1.02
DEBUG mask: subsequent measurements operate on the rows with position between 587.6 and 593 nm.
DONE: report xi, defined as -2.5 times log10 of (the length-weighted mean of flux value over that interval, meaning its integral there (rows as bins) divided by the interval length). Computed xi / -3.143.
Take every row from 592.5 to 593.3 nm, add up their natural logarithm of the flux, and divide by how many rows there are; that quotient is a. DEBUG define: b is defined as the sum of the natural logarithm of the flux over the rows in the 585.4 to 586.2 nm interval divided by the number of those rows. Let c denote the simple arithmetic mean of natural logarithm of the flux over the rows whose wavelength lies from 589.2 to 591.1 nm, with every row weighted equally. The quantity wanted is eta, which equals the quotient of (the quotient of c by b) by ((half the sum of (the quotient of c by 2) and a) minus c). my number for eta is -1.40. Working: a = 2.82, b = 2.81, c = 2.85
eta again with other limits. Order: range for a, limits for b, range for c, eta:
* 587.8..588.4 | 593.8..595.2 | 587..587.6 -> -1.51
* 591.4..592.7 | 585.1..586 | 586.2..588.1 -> -1.44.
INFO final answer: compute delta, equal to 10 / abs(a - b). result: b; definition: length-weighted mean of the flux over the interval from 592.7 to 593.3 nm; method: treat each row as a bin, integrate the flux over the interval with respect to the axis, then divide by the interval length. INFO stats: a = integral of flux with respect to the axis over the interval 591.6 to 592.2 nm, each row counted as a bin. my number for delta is 1.8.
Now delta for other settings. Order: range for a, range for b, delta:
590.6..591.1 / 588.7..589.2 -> 1.2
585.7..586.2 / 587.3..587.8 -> 1.0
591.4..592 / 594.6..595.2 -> 1.7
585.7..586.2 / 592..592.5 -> 0.9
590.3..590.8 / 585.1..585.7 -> 1.0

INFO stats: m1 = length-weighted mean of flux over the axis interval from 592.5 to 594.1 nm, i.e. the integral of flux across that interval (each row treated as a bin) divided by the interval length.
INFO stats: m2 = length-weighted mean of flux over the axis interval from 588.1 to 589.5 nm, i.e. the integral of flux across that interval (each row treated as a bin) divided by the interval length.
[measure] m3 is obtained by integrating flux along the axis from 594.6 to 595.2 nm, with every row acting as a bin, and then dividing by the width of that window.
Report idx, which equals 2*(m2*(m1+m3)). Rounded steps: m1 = 17.6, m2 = 17.9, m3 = 17.2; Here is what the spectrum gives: 1247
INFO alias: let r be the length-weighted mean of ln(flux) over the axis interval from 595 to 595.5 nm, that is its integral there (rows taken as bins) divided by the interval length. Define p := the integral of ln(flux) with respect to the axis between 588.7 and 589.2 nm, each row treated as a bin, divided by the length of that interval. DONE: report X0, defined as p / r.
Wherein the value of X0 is 0.99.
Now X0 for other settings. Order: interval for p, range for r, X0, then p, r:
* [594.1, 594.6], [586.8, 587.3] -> 1.02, 2.90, 2.85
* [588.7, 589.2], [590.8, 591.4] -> 0.97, 2.87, 2.95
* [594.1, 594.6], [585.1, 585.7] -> 0.99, 2.90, 2.91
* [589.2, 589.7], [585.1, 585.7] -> 0.95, 2.76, 2.91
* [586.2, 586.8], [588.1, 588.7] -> 0.97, 2.86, 2.96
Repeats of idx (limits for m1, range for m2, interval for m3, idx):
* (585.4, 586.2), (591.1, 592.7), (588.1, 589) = 1342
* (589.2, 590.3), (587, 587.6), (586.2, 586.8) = 1173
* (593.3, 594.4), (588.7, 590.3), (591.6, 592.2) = 1265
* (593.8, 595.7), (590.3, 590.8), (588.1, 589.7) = 1279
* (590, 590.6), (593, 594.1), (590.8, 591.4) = 1321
